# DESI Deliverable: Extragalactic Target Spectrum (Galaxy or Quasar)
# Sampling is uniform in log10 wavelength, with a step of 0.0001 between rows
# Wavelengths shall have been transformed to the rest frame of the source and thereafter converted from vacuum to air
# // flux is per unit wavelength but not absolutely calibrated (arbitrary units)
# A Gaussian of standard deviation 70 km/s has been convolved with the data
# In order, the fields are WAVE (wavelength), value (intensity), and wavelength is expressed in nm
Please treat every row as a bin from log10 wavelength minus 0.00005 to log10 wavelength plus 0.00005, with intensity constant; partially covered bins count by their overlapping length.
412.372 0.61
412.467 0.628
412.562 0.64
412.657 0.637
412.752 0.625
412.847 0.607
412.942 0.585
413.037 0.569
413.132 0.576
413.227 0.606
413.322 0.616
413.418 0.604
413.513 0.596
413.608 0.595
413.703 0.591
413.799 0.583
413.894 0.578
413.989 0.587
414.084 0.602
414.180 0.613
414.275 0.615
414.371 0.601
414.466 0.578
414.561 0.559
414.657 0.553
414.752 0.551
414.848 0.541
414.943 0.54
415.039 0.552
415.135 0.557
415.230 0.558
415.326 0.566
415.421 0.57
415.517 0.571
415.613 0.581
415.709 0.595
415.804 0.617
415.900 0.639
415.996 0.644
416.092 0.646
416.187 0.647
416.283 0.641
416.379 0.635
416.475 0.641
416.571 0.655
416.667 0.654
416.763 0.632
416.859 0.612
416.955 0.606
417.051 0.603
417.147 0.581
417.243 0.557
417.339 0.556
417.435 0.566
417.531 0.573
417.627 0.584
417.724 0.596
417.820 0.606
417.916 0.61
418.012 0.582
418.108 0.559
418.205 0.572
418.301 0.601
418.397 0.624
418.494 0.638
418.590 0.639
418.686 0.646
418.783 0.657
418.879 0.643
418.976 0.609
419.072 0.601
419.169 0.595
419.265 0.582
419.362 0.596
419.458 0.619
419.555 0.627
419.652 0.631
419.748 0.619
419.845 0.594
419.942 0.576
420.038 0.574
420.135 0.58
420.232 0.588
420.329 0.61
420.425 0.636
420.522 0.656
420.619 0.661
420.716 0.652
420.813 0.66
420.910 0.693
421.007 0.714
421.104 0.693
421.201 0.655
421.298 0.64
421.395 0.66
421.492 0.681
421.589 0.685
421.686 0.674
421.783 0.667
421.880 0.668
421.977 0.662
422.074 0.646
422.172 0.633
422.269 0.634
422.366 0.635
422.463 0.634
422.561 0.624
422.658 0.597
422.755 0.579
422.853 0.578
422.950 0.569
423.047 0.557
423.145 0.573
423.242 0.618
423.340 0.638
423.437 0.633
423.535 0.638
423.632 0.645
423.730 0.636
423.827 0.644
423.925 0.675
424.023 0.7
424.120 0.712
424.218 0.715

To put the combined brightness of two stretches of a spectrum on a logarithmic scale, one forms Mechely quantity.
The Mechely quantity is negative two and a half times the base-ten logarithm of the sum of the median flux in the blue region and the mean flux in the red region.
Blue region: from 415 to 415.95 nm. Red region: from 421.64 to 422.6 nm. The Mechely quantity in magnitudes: -0.214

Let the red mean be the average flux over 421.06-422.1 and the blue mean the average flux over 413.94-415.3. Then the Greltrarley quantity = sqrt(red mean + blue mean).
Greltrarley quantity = 1.11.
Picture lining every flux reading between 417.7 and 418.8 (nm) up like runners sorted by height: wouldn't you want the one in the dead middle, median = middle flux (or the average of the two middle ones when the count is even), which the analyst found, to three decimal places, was 0.608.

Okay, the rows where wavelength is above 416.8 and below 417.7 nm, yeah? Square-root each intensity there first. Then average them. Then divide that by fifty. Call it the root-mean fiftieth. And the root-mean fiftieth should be 0.0153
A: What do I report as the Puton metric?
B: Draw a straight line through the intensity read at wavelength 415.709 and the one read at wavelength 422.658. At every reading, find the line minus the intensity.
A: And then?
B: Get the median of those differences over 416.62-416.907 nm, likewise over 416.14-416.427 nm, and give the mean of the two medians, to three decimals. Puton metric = -0.041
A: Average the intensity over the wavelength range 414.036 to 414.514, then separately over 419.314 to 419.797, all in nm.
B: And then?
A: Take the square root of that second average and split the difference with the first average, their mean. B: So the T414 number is 0.694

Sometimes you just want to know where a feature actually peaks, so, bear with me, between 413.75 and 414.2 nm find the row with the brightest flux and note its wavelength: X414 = 414.180 nm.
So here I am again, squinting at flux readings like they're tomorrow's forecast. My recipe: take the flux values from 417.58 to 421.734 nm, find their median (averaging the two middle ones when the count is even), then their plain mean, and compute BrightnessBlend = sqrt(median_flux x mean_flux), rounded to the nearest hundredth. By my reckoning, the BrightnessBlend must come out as 0.62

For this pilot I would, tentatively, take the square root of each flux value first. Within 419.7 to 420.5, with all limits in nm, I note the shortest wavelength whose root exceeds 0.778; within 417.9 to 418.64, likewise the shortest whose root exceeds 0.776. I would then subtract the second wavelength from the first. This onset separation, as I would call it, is 1.83 nm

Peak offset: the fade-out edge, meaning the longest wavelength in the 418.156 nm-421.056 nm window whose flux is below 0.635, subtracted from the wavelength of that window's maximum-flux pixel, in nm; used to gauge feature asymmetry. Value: 0.68 nm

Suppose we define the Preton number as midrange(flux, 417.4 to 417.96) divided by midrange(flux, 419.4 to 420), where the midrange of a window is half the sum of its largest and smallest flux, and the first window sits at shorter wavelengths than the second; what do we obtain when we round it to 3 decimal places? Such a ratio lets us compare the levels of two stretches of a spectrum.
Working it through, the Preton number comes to 0.974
